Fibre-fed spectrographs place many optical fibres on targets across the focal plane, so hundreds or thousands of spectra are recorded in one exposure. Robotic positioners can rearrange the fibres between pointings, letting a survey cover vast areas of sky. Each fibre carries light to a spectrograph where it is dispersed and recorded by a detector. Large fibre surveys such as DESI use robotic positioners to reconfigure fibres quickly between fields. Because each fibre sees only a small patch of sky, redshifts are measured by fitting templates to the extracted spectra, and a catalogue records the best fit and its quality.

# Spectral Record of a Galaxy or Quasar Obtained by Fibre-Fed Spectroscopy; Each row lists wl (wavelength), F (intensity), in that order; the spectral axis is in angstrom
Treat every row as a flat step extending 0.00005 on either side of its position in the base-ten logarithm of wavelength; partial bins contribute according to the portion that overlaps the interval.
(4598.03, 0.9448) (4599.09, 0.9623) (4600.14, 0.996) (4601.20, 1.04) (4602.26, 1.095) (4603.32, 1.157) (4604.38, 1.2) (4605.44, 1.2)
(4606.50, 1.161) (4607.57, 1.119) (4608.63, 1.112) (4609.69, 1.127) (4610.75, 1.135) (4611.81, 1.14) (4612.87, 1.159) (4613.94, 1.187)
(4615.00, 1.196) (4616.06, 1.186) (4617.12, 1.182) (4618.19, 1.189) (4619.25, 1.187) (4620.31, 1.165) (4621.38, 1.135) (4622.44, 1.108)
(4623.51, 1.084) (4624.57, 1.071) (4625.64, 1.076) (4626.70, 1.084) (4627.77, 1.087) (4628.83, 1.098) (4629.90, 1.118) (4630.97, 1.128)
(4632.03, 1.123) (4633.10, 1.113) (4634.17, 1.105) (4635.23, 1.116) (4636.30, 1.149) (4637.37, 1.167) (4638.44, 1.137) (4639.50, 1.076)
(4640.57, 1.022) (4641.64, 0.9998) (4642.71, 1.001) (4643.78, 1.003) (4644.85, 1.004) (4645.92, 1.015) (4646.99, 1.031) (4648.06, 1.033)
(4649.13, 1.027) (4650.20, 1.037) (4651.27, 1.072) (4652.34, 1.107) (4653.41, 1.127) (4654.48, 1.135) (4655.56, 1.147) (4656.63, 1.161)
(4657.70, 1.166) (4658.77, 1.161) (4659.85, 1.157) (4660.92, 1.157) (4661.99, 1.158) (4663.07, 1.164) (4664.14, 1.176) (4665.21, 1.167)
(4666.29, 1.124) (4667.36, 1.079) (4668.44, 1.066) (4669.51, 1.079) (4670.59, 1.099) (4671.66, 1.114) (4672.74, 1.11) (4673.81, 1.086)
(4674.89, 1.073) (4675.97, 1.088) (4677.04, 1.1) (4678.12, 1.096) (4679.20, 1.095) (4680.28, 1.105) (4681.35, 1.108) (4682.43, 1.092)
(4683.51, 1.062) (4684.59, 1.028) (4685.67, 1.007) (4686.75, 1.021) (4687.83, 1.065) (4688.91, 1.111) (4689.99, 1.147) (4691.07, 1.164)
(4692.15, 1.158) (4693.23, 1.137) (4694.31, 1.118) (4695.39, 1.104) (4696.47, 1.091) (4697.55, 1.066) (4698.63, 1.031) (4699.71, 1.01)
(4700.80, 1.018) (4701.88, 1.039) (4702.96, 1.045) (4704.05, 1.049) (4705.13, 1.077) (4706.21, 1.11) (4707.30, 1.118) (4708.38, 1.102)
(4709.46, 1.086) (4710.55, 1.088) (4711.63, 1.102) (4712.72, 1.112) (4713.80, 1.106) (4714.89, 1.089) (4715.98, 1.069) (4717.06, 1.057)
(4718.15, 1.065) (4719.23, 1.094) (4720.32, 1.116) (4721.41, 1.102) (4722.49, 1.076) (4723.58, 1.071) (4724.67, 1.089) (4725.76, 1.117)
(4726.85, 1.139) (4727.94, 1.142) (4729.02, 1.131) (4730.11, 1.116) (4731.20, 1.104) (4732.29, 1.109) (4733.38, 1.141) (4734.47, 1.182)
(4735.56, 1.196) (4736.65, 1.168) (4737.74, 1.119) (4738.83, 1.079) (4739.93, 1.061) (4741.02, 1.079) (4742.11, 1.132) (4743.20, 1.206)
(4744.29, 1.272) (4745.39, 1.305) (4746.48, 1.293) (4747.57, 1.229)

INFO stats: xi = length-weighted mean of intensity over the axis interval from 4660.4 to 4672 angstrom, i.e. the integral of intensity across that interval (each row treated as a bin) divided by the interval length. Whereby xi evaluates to 1.13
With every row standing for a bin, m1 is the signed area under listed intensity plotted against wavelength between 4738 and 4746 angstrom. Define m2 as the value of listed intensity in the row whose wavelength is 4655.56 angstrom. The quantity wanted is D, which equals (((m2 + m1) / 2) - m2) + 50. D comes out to 54.1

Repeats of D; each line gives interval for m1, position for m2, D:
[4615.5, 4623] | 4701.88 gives 53.8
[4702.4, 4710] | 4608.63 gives 53.6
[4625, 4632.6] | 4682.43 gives 53.6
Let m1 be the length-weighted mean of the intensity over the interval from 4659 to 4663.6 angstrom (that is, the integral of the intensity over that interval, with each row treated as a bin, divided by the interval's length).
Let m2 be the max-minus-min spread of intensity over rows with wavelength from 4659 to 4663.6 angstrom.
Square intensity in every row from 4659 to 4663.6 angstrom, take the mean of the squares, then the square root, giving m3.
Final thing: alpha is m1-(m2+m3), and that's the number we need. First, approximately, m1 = 1.16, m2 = 0.007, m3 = 1.16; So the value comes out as -0.009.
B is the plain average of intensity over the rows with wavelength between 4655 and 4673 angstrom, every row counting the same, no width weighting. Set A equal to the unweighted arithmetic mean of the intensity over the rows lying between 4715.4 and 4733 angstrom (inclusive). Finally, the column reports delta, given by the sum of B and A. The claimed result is 2.23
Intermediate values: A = 1.10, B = 1.13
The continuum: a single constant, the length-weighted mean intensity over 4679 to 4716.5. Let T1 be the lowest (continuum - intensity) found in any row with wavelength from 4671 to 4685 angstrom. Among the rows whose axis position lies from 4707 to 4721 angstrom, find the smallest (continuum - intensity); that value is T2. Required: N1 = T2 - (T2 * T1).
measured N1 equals -0.036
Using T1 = -0.030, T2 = -0.034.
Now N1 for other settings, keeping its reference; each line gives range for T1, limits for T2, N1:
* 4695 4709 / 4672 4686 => -0.027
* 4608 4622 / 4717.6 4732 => -0.065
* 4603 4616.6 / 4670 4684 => -0.034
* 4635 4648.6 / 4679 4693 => -0.087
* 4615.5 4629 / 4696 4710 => -0.038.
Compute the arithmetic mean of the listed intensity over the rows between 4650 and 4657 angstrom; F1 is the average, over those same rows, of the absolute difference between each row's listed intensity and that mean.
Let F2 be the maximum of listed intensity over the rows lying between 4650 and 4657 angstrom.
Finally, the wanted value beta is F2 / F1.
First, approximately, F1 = 0.03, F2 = 1.161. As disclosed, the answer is 34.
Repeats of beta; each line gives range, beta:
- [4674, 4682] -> 134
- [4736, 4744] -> 29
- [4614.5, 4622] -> 77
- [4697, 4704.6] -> 72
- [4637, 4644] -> 20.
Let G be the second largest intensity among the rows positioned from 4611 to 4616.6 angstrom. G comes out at 1.187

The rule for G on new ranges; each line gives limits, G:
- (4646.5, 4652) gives 1.037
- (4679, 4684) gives 1.105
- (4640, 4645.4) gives 1.004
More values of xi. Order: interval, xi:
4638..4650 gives 1.03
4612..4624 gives 1.16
